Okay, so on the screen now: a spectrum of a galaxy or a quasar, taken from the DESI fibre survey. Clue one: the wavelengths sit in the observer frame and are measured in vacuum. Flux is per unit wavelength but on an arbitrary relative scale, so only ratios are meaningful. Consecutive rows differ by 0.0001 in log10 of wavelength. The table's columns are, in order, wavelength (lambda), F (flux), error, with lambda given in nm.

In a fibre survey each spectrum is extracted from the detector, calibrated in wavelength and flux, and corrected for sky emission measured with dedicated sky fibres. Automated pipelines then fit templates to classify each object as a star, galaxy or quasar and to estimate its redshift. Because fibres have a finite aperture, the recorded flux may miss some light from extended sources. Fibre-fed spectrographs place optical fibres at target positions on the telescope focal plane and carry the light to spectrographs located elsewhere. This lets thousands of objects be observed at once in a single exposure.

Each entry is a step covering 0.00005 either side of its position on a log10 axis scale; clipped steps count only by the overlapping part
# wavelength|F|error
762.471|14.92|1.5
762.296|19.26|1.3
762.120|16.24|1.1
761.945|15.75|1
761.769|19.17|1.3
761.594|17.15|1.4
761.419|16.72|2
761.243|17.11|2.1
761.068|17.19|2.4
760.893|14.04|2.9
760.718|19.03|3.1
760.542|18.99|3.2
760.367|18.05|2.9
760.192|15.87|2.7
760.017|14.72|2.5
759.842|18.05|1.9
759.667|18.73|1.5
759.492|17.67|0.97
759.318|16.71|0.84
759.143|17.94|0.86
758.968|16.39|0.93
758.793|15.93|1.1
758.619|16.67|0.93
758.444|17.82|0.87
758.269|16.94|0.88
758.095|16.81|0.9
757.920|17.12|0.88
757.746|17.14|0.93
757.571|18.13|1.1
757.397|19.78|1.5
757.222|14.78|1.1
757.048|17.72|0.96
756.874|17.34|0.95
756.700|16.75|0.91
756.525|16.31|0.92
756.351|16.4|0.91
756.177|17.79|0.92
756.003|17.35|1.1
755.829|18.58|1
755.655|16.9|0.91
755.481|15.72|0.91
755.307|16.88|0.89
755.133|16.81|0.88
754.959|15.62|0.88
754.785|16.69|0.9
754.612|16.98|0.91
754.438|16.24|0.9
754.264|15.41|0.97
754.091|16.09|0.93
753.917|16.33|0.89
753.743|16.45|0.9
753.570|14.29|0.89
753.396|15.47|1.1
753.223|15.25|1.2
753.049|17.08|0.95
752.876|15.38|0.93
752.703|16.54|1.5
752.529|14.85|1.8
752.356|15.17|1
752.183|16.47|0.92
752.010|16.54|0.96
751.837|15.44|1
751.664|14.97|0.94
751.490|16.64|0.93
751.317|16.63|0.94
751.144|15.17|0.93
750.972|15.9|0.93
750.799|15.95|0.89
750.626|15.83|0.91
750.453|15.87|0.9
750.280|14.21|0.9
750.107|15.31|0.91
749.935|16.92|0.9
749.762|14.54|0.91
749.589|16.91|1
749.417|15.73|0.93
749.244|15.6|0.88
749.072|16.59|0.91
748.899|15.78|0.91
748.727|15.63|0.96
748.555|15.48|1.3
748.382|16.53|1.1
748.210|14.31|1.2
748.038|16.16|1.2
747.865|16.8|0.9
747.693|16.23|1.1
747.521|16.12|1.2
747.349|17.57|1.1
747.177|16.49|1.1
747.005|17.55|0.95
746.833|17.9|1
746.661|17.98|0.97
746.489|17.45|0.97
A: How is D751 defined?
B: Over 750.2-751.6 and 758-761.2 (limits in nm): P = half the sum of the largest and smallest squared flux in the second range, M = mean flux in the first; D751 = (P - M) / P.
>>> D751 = 0.944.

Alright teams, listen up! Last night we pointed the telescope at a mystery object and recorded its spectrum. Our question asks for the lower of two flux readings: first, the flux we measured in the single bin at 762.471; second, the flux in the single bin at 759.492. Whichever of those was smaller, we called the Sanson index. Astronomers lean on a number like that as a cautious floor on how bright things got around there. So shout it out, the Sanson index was 14.9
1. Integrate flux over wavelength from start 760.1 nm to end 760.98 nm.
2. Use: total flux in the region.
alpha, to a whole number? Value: 15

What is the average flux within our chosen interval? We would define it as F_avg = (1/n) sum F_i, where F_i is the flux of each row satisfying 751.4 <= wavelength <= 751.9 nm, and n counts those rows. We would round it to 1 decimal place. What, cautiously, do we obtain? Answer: 15.7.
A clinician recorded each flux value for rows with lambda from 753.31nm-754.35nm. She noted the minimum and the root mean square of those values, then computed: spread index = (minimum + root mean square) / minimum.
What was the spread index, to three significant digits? 2.10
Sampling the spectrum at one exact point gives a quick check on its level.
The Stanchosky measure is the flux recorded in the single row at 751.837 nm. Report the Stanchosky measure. 15.44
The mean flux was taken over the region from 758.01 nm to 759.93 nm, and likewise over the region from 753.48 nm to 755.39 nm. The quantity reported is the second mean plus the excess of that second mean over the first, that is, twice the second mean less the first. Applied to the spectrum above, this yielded 15.1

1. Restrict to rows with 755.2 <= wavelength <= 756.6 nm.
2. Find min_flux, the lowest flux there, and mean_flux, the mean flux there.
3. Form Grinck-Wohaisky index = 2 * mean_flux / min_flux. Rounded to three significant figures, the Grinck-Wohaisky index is 2.16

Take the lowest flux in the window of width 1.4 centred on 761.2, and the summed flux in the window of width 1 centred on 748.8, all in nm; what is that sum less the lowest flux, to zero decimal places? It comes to 82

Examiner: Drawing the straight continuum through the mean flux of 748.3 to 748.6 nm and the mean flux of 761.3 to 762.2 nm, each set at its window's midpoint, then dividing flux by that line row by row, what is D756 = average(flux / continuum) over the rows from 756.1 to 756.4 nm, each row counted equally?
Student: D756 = 1.03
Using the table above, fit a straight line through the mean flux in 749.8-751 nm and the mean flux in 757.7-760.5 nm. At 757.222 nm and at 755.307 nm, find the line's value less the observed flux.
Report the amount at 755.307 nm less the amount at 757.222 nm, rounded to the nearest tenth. -2.4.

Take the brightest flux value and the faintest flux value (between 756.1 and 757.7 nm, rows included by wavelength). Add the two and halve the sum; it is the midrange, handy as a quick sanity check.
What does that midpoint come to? 17.3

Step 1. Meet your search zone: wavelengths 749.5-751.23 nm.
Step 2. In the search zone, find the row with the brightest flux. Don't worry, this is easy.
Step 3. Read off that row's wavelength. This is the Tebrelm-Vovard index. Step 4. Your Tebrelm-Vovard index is 749.935 nm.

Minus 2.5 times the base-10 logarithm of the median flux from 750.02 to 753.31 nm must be -3.00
